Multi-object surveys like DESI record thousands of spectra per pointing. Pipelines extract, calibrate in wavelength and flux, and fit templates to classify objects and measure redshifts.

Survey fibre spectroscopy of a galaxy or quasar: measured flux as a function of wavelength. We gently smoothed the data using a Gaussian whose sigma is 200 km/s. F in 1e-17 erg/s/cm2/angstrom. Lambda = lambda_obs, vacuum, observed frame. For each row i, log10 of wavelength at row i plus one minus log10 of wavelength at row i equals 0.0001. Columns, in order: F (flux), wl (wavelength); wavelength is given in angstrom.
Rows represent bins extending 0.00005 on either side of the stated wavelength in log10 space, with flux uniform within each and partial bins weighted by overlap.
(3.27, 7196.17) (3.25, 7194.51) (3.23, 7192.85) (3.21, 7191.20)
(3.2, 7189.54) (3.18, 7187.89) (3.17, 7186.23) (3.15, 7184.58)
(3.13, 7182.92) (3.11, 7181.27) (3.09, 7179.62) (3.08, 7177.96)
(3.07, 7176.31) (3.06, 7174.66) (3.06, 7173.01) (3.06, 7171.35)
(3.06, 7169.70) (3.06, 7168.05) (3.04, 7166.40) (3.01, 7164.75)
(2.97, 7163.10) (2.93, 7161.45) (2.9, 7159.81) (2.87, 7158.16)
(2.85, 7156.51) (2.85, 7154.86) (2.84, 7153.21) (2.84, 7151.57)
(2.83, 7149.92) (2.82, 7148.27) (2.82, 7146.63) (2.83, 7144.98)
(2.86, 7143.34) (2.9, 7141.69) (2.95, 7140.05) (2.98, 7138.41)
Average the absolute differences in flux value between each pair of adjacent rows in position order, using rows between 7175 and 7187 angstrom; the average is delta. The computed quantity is 0.0167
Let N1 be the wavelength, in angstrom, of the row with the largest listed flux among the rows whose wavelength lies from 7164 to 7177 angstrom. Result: 7176.31 angstrom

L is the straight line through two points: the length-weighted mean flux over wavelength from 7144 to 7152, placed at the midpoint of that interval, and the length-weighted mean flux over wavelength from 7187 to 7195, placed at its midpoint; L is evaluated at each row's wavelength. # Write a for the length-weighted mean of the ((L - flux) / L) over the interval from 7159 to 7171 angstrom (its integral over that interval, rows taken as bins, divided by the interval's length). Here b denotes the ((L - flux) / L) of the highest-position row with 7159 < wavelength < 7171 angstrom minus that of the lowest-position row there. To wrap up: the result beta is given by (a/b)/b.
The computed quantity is -11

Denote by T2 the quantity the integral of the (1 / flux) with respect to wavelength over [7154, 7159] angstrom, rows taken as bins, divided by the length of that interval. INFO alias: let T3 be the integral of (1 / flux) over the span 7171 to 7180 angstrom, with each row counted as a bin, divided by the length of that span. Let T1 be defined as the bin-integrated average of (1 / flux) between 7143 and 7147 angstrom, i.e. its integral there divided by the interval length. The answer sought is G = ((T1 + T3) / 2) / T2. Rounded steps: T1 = 0.353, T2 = 0.349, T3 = 0.325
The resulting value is 0.97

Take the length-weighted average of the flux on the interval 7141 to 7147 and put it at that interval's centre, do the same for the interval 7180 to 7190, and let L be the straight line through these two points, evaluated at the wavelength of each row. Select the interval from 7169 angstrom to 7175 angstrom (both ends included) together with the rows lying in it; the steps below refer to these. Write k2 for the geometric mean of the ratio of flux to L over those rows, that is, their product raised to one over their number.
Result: 1.00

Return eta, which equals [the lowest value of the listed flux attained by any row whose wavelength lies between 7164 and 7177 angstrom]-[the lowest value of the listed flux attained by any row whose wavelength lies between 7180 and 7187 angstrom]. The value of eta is -0.10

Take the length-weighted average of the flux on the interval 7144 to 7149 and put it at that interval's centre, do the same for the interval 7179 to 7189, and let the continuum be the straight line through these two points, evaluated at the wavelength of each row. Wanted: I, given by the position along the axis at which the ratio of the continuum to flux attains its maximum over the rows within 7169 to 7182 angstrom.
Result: 7179.62 angstrom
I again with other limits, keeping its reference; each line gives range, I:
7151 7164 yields 7156.51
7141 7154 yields 7153.21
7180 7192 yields 7181.27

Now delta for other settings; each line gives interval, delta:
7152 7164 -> 0.0217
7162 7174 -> 0.0150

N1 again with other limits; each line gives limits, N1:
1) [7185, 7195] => 7194.51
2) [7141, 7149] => 7141.69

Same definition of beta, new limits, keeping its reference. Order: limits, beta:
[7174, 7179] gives 382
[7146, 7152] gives 48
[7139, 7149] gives -5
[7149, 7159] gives 93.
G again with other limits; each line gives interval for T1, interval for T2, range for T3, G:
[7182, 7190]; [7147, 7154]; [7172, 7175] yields 0.91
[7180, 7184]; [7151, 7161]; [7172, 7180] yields 0.92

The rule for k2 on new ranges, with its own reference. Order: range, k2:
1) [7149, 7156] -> 0.97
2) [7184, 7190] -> 1.00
